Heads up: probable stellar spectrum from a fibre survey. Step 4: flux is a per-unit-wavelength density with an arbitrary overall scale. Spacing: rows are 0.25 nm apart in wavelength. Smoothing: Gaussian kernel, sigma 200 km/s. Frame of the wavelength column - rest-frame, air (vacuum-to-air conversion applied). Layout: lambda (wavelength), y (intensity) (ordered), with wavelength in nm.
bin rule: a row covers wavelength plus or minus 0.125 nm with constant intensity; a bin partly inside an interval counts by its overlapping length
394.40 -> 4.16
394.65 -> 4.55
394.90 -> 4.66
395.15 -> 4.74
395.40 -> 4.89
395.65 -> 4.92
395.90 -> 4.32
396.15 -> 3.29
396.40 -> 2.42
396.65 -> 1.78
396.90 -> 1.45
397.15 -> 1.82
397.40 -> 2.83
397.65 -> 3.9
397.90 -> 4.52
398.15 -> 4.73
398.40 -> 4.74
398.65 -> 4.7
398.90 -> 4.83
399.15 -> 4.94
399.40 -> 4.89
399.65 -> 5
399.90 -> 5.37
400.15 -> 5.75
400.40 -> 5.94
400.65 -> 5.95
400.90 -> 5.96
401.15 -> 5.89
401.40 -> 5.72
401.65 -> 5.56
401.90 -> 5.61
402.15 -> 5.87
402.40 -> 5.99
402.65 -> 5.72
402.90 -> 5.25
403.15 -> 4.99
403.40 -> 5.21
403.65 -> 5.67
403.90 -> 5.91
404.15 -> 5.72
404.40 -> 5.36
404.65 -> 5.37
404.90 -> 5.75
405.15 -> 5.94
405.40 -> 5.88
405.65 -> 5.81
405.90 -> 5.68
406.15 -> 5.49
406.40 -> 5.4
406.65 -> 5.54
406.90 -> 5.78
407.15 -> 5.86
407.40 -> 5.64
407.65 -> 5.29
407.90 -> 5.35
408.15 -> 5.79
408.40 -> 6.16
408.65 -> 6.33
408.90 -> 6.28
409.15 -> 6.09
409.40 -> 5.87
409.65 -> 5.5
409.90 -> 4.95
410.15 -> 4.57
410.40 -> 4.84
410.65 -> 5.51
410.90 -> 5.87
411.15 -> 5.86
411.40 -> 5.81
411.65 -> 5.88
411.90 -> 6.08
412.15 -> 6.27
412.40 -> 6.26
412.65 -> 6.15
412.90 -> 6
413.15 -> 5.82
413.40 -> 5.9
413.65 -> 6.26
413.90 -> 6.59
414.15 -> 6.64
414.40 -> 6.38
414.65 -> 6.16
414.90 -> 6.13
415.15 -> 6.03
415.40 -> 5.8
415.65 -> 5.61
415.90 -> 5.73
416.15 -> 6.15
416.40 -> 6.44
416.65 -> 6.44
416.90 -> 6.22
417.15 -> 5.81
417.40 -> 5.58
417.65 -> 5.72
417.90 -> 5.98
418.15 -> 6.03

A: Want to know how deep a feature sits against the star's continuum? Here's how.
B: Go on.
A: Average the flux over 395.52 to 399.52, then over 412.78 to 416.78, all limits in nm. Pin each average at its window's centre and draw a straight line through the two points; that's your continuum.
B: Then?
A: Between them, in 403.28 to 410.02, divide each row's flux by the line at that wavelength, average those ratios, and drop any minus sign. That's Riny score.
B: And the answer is 1.14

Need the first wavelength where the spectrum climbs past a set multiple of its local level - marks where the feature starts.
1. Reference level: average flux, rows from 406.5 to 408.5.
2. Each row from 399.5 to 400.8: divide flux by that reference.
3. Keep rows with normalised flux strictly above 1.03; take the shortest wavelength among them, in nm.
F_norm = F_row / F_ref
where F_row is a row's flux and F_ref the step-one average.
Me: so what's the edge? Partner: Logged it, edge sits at 400.40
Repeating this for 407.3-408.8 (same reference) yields 408.40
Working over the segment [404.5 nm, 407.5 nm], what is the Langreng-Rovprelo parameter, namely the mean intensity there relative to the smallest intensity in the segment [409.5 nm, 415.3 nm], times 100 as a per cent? 124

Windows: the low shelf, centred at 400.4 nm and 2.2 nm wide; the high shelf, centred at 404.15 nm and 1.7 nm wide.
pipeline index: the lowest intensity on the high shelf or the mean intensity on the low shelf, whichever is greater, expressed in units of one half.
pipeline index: 11.2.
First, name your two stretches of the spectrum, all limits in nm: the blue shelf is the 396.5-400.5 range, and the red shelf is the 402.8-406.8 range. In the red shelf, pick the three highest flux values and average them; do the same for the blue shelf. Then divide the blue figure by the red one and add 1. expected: 1.96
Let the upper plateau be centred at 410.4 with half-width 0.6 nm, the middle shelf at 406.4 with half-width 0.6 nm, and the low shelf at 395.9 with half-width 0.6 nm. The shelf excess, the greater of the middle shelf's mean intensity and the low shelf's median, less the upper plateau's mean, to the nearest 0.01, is 0.43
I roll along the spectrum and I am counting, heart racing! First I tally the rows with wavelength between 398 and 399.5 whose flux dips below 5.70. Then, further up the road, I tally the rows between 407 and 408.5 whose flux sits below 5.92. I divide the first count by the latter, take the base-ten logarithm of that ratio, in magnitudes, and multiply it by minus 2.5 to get -0.20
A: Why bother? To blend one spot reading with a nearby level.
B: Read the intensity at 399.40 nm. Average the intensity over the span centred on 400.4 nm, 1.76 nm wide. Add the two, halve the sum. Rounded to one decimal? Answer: 5.3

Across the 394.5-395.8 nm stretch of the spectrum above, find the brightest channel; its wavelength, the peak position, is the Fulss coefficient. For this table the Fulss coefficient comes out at 395.65 nm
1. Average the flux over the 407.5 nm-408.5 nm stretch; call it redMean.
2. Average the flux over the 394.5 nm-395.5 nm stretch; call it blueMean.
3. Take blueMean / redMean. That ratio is 0.83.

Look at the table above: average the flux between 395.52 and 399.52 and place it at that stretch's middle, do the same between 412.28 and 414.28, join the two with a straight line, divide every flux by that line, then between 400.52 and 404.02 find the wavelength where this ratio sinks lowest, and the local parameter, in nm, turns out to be 403.15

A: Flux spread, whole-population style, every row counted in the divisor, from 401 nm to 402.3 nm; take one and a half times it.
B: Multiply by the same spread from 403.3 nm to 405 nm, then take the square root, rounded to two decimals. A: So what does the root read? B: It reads 0.22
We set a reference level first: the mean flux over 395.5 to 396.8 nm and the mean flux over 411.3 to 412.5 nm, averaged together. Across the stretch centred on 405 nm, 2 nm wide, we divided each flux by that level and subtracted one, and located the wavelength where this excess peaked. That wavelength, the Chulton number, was 405.15 nm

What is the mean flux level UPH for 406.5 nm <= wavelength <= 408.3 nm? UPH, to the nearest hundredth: 5.61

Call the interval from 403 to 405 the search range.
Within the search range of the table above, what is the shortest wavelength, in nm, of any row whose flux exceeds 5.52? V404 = 403.65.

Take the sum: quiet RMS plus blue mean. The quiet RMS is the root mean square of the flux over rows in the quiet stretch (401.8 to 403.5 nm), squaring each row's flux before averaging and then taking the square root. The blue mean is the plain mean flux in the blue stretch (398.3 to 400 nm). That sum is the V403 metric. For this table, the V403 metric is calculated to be 10.5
